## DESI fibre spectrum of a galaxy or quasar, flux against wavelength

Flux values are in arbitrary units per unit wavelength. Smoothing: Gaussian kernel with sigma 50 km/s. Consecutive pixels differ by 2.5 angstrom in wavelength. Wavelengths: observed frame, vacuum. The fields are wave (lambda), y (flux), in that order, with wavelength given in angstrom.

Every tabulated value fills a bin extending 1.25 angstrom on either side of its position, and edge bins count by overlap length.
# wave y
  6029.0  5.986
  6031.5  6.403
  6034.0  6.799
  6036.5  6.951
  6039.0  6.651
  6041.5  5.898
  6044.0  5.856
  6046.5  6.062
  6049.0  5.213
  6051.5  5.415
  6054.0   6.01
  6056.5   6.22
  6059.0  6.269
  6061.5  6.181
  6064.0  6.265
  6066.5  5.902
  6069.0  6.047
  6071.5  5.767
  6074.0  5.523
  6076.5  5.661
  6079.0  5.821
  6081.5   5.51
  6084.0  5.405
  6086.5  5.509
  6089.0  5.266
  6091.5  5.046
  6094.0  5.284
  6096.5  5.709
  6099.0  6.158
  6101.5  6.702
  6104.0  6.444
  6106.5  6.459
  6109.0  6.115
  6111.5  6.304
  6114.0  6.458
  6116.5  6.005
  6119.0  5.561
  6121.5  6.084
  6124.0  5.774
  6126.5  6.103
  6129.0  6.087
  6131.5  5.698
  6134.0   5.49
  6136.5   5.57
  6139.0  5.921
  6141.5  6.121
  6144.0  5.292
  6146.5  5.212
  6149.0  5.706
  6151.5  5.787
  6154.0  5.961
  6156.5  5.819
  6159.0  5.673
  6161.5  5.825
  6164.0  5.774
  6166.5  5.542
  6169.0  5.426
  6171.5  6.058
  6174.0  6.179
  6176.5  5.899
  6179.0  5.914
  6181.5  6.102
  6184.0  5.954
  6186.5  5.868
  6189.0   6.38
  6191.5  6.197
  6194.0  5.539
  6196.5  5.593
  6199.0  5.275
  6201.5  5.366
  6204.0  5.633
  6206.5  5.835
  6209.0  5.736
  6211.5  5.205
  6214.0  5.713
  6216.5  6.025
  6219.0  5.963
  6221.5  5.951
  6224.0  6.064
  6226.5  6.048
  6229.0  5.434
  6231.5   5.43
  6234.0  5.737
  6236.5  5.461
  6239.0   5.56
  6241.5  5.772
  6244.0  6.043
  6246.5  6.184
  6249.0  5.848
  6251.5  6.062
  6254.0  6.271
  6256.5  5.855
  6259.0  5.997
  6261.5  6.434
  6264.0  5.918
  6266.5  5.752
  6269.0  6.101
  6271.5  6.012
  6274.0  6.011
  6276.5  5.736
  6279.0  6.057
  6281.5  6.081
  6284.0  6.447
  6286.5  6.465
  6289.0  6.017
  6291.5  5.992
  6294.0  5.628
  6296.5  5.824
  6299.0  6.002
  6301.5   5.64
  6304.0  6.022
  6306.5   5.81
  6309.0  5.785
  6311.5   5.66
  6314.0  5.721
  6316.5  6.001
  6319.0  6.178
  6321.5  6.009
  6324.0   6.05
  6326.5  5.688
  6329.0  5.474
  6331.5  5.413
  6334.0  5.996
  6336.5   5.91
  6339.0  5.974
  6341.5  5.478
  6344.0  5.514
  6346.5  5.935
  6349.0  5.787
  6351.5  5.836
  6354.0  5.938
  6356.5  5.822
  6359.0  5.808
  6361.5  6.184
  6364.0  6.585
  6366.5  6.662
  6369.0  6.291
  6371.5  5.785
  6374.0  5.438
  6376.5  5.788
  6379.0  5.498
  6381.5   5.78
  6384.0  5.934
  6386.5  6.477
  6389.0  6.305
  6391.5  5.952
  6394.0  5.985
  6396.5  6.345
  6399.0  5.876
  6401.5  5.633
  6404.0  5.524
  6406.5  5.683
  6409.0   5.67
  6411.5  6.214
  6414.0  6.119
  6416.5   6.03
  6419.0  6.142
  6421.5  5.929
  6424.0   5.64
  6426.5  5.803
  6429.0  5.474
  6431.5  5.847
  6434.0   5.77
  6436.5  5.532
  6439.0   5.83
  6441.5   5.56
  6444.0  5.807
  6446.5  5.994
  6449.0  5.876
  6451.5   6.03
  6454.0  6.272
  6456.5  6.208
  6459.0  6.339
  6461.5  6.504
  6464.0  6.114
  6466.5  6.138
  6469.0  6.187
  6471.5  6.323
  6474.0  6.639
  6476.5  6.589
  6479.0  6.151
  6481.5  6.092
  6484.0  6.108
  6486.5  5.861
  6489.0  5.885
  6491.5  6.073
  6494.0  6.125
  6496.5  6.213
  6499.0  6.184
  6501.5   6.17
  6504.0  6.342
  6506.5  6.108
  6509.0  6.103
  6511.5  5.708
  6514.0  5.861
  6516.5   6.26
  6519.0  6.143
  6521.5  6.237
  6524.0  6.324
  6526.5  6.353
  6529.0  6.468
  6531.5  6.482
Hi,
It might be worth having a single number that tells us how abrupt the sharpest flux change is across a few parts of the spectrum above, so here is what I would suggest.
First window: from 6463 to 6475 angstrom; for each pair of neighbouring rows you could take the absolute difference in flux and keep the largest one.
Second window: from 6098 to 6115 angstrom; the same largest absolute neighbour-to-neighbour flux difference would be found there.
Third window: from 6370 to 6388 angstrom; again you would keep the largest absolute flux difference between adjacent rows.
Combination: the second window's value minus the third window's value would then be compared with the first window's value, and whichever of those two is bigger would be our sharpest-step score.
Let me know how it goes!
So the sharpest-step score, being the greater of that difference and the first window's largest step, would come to 0.32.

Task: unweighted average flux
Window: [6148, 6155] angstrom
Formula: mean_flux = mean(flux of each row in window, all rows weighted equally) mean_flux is 5.82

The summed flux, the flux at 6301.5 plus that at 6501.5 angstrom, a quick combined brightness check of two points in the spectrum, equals 11.81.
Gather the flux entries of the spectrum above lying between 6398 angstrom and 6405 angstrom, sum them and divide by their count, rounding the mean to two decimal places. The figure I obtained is 5.68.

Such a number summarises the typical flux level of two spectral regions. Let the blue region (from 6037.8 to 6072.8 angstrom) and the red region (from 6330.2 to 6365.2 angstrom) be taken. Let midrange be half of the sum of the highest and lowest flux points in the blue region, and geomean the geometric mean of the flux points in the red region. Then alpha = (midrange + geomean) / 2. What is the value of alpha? 5.90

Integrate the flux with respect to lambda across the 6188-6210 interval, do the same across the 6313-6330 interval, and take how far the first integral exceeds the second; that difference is 26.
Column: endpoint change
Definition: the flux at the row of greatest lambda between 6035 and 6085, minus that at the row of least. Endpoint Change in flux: -1.55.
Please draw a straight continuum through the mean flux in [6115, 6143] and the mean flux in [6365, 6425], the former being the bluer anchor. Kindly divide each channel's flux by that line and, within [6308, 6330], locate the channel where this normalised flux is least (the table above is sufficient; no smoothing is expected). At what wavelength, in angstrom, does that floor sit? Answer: 6329.0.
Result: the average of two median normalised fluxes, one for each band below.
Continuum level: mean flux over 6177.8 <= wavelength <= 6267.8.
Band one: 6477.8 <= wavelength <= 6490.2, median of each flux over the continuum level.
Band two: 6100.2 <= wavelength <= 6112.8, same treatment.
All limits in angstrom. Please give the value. 1.07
